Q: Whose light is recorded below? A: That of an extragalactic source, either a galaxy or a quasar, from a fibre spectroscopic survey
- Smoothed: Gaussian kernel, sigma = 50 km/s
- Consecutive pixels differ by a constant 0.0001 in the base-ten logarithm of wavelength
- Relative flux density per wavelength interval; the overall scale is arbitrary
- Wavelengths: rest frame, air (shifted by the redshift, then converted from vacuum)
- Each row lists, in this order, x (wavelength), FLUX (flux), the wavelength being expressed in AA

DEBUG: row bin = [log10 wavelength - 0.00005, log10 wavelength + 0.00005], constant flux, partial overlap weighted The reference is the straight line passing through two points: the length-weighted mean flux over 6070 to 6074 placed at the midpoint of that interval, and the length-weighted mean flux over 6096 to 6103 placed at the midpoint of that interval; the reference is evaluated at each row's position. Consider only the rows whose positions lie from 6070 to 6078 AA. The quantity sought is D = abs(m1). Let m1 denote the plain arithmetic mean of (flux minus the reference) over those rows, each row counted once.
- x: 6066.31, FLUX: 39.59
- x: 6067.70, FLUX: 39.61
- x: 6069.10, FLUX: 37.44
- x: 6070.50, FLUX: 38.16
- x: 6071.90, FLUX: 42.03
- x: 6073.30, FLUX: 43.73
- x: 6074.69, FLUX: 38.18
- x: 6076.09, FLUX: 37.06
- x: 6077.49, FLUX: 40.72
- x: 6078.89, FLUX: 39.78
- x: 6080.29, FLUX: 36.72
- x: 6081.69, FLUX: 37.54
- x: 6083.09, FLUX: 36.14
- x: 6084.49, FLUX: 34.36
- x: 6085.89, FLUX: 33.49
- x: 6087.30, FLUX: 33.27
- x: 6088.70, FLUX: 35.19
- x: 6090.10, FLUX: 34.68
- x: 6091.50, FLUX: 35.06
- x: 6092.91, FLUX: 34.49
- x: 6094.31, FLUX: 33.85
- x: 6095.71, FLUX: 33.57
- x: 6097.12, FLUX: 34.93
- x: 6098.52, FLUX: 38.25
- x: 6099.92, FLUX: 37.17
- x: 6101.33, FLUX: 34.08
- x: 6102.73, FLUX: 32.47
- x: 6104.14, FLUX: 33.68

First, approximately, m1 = -1.1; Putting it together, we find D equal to 1.1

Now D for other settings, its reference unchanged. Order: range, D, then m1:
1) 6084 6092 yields 3.6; -3.6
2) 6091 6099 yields 1.4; -1.4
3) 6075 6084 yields 1.8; -1.8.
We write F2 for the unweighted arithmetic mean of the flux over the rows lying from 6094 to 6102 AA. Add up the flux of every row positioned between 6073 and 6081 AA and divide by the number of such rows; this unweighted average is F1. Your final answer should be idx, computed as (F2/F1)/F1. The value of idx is 0.023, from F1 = 39.4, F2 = 35.3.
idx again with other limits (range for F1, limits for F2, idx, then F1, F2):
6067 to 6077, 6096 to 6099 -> 0.024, 39.5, 36.6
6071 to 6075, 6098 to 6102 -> 0.021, 41.3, 36.5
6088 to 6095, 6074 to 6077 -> 0.031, 34.7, 37.6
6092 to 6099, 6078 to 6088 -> 0.029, 35.0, 35.9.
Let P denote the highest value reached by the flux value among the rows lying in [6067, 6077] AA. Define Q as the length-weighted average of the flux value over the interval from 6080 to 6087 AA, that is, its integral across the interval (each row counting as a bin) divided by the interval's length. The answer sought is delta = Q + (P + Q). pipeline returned 115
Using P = 43.73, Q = 35.4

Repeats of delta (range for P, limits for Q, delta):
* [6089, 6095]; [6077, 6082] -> 112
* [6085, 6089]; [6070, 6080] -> 115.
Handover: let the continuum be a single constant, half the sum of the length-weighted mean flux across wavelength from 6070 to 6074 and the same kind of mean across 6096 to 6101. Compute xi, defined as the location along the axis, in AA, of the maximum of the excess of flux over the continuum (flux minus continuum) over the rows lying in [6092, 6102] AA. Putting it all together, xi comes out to 6098.52 AA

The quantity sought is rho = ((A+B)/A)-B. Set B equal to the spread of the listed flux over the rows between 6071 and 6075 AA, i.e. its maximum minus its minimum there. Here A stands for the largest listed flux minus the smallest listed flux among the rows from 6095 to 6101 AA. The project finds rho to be -3.4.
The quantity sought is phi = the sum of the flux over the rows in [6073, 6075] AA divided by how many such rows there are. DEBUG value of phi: 41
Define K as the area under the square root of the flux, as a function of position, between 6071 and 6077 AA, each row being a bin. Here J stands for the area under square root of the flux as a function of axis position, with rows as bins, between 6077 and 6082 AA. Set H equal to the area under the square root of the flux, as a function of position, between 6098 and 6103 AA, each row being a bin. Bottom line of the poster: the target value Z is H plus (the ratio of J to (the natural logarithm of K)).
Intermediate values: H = 30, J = 31.1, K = 38.0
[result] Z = 38.4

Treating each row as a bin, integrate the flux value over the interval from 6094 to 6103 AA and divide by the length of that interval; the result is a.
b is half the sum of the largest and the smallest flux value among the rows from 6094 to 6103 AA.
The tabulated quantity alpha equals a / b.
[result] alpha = 0.99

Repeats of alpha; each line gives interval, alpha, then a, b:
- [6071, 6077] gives 1.00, 40.2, 40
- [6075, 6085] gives 1.00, 37.6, 38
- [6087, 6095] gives 1.01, 34.5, 34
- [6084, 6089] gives 0.99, 33.9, 34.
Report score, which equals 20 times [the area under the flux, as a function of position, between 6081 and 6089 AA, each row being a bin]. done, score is 5595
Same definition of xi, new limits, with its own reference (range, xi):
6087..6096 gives 6088.70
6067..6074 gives 6073.30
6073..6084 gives 6073.30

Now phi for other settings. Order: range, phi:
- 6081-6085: 36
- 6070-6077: 40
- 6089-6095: 35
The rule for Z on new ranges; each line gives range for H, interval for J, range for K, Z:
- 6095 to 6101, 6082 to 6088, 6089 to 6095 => 45.8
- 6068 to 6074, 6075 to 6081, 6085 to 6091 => 48.5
